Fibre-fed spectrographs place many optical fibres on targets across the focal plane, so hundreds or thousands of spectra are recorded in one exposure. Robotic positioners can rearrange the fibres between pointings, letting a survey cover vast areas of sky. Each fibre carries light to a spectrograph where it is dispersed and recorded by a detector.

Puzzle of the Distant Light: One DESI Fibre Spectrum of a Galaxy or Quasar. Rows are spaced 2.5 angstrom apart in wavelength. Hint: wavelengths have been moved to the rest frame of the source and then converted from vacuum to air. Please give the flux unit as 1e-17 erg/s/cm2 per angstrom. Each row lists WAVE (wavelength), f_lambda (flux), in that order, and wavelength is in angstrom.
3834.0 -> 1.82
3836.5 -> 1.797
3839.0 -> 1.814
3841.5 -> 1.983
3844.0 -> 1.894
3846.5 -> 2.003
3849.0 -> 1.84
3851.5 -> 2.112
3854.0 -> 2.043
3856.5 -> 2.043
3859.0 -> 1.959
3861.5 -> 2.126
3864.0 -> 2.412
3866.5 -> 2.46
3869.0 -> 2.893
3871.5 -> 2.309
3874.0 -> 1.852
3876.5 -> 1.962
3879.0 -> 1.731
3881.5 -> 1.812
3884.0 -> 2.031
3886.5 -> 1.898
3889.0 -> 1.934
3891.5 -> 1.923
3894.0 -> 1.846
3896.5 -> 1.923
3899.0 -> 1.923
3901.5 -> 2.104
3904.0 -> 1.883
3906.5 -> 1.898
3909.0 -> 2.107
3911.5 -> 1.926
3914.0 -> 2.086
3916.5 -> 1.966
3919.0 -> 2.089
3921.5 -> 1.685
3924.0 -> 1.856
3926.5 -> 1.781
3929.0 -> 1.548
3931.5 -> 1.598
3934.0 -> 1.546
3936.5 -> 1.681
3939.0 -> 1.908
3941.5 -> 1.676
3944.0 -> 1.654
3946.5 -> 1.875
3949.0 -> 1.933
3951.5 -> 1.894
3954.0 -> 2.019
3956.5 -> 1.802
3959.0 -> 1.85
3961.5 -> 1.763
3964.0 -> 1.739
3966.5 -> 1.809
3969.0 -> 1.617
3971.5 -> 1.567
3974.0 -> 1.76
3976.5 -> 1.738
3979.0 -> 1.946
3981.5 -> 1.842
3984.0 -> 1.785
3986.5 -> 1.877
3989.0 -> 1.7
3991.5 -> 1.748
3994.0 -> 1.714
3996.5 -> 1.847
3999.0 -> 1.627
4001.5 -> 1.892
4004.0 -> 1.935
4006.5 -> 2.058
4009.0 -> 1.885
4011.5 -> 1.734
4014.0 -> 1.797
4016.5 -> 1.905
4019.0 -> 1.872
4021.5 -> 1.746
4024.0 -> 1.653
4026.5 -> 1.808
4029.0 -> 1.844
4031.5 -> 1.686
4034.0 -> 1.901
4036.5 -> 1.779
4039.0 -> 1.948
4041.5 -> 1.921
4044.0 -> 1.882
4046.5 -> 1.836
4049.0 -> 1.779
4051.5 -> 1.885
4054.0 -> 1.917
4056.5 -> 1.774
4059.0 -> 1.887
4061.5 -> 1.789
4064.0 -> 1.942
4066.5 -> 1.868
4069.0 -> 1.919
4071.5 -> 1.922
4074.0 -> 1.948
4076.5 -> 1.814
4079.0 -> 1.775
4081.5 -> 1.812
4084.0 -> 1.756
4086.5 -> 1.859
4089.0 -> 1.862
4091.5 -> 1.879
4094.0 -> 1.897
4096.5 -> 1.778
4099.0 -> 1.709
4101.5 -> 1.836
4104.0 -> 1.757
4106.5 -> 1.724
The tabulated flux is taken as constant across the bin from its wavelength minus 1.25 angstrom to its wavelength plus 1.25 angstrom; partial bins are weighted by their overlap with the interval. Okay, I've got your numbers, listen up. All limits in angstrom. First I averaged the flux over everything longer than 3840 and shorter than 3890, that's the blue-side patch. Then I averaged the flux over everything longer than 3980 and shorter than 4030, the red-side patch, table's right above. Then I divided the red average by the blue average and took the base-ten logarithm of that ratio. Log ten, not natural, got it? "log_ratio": -0.056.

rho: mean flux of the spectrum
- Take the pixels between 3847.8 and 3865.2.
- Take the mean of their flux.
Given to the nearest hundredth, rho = 2.08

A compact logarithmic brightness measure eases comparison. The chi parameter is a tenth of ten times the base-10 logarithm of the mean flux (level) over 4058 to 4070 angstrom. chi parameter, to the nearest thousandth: 0.274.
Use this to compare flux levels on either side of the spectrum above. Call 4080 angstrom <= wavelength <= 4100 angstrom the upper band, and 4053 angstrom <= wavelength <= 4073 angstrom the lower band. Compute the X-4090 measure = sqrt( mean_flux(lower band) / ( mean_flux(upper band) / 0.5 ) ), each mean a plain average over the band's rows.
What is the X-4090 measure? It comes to 0.718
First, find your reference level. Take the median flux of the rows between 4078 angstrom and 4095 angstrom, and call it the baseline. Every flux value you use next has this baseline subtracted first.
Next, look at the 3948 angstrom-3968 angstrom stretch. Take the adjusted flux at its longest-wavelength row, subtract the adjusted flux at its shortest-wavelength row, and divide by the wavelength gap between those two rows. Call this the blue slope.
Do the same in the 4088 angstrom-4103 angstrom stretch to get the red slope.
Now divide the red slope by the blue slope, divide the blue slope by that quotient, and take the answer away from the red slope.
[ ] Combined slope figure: 0.022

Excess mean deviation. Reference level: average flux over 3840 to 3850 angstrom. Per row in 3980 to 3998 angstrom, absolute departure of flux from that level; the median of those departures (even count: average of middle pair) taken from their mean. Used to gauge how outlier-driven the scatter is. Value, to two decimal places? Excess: 0.00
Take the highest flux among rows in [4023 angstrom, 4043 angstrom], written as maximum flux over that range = 1.948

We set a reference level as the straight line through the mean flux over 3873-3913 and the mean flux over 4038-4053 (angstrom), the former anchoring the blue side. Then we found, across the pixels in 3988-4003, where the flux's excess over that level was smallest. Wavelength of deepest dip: 3999.0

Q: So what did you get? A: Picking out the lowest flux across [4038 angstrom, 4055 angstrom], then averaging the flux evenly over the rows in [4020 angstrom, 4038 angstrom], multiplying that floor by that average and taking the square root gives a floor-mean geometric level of 1.78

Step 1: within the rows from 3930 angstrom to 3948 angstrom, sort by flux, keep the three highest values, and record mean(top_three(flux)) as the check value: 1.82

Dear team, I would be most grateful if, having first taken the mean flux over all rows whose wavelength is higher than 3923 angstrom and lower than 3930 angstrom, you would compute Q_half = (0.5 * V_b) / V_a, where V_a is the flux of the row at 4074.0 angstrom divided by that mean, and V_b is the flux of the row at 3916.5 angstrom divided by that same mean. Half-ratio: 0.50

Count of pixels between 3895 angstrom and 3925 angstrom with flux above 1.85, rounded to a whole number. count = 11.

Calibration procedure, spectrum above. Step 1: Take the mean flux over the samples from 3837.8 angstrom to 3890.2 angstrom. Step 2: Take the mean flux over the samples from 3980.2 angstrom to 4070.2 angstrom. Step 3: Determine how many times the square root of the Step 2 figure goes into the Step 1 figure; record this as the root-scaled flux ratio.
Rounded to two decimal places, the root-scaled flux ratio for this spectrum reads 1.52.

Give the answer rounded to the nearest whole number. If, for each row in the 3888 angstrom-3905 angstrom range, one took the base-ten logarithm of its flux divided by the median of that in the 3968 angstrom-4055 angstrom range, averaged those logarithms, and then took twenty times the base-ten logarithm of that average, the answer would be -33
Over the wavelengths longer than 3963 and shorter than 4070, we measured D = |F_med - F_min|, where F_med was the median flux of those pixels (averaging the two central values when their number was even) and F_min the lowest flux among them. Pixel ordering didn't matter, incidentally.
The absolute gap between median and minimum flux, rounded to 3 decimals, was 0.269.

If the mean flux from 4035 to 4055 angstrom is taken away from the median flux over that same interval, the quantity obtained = 0.015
